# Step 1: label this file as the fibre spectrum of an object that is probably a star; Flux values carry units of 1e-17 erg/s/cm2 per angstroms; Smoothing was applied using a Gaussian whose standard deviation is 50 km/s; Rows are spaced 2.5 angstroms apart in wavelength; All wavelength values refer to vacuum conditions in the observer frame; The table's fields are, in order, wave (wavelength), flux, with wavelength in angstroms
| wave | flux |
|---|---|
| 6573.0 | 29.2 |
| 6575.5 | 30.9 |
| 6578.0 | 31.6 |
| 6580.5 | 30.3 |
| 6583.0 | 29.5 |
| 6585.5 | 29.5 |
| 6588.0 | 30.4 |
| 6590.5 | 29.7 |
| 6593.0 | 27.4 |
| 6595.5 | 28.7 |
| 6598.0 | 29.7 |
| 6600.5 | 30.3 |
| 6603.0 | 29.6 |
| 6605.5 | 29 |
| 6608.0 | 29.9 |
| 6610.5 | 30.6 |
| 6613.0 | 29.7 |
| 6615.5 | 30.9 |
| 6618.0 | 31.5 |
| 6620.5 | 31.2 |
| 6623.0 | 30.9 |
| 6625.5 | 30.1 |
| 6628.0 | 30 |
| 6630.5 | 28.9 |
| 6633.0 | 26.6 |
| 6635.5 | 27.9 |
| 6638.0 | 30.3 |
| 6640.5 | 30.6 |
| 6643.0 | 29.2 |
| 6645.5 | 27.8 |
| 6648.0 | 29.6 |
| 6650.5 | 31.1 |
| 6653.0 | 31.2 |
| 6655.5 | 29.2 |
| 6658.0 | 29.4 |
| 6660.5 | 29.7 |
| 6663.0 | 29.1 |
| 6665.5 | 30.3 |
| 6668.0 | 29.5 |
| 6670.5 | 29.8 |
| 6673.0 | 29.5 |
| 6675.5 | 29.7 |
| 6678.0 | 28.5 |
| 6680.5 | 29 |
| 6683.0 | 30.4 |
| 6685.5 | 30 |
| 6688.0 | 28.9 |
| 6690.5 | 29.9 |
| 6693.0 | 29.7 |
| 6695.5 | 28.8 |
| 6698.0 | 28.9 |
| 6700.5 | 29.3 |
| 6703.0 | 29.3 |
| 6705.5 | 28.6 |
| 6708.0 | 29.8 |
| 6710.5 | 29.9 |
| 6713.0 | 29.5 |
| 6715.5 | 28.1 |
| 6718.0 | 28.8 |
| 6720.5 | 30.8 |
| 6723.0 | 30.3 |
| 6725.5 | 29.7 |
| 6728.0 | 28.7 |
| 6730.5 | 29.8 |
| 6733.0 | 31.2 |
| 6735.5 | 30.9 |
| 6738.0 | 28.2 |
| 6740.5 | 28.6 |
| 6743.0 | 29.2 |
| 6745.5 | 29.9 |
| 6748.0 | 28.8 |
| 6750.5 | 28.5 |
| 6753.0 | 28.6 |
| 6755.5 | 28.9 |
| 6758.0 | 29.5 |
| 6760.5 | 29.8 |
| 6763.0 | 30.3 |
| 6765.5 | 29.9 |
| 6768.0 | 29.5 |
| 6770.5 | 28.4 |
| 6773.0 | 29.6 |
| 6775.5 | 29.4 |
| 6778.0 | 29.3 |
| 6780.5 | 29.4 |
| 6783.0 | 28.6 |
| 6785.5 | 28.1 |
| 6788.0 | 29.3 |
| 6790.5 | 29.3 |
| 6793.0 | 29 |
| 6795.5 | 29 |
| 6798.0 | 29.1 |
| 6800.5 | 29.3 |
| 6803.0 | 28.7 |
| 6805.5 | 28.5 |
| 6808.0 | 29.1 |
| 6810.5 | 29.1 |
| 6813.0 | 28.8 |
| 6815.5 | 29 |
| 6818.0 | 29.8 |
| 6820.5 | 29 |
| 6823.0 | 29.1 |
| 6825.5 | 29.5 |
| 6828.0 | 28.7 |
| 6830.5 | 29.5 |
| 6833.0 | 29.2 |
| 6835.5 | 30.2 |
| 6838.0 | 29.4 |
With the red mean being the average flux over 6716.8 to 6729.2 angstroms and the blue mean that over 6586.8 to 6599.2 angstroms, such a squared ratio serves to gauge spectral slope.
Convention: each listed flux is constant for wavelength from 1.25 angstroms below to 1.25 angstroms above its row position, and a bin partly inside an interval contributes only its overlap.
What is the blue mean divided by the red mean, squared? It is 0.97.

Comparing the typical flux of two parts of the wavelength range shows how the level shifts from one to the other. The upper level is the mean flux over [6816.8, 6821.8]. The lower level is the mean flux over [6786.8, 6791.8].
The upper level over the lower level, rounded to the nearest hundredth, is 1.00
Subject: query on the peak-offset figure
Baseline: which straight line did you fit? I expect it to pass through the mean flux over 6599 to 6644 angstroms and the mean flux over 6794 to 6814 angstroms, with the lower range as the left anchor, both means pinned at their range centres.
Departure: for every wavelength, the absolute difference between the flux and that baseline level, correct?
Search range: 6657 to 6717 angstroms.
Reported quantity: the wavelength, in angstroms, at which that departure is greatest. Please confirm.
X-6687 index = 6715.5 angstroms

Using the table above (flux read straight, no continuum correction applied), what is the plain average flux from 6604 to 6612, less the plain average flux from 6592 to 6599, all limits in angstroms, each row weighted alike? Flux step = 1.2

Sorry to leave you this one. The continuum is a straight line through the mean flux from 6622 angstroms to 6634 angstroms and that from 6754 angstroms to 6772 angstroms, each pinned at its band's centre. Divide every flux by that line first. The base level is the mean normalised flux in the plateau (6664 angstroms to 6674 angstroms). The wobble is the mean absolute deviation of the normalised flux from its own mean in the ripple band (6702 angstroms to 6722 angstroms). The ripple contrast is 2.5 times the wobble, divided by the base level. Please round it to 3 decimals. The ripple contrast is 0.054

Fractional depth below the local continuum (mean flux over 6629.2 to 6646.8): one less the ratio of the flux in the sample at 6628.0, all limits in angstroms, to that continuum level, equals -0.043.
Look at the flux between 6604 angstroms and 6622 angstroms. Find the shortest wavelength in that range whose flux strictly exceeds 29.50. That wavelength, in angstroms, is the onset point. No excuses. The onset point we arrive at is 6608.0 angstroms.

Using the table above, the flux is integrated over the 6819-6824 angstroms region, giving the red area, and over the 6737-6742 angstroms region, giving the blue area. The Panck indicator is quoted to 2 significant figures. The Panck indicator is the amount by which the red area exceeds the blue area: 3.2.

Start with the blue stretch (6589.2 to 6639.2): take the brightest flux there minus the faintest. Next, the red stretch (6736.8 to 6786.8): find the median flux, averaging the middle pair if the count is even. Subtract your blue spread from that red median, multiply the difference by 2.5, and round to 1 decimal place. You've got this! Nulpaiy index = 60.9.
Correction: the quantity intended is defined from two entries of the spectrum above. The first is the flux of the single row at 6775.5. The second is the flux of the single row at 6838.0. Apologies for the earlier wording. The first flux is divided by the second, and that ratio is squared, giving 1.00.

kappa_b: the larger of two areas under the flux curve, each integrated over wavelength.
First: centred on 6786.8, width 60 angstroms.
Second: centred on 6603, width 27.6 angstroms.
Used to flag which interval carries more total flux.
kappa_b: 1750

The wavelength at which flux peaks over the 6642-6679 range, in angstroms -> 6653.0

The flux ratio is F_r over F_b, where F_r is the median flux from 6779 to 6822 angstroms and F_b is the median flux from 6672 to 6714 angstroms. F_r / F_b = 0.983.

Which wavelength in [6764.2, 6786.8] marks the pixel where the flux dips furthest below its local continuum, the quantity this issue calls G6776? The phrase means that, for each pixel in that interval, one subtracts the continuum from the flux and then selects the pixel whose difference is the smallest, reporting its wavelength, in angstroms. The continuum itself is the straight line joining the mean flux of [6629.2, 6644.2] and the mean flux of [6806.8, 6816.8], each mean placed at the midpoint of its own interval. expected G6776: 6785.5 angstroms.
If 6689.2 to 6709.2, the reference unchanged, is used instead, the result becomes 6705.5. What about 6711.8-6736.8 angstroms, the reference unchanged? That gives 6715.5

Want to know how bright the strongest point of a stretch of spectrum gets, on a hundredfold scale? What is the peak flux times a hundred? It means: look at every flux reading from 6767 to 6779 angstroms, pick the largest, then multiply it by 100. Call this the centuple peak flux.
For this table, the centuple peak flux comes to 2960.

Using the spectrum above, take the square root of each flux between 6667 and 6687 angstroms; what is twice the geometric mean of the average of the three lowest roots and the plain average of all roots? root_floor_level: 10.8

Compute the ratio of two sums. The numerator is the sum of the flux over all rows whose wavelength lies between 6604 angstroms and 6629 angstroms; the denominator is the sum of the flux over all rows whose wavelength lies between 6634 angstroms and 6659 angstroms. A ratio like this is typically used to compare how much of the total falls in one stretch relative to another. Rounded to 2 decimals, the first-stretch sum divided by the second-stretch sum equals 1.03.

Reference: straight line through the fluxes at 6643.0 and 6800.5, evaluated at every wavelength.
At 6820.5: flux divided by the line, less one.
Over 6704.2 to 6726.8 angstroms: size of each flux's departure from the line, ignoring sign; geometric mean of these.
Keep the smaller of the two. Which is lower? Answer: -0.011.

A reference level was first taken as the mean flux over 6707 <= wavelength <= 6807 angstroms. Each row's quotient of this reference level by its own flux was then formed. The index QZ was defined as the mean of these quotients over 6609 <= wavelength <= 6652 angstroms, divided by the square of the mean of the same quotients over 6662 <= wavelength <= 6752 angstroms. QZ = 0.99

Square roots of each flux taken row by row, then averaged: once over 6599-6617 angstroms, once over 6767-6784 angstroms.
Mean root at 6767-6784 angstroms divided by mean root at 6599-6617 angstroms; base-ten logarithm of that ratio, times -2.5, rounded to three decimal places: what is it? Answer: 0.015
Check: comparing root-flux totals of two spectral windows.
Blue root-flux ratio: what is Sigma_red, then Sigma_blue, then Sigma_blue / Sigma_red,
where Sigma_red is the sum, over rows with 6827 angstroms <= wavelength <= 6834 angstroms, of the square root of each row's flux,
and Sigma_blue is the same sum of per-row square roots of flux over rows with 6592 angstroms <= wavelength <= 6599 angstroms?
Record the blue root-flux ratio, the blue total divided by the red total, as 0.99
